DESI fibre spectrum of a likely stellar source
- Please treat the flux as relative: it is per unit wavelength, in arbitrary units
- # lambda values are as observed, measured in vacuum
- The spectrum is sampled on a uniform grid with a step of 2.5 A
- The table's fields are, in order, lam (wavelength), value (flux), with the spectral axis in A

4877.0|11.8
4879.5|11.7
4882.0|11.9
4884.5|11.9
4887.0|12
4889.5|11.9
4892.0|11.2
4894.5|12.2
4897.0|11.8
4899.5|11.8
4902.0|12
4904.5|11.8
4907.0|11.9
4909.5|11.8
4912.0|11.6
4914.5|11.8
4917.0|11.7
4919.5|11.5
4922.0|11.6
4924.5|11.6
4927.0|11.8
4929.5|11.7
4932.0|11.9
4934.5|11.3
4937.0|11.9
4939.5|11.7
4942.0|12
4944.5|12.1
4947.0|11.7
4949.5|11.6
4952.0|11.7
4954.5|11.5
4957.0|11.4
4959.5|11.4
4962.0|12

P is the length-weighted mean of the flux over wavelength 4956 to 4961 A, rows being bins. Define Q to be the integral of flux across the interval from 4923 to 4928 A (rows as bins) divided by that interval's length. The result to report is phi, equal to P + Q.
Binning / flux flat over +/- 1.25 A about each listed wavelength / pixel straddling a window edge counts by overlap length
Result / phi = 23.1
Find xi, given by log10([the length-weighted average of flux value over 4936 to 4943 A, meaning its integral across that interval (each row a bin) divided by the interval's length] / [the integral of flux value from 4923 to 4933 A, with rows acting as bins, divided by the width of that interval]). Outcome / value 0.004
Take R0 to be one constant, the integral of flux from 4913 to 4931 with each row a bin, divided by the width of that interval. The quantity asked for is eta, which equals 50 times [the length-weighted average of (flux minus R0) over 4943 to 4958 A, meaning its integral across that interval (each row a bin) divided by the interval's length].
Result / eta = 0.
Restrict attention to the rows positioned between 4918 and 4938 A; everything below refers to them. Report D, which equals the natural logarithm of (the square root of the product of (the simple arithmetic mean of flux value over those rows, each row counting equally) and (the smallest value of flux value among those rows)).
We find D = 2.44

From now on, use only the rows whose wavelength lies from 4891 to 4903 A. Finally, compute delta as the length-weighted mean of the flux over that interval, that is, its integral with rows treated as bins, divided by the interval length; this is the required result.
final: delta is 11.8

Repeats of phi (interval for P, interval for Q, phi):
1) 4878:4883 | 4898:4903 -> 23.7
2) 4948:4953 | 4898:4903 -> 23.5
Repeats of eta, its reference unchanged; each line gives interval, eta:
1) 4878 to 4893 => 5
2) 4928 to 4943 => 4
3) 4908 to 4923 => 0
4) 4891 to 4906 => 7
